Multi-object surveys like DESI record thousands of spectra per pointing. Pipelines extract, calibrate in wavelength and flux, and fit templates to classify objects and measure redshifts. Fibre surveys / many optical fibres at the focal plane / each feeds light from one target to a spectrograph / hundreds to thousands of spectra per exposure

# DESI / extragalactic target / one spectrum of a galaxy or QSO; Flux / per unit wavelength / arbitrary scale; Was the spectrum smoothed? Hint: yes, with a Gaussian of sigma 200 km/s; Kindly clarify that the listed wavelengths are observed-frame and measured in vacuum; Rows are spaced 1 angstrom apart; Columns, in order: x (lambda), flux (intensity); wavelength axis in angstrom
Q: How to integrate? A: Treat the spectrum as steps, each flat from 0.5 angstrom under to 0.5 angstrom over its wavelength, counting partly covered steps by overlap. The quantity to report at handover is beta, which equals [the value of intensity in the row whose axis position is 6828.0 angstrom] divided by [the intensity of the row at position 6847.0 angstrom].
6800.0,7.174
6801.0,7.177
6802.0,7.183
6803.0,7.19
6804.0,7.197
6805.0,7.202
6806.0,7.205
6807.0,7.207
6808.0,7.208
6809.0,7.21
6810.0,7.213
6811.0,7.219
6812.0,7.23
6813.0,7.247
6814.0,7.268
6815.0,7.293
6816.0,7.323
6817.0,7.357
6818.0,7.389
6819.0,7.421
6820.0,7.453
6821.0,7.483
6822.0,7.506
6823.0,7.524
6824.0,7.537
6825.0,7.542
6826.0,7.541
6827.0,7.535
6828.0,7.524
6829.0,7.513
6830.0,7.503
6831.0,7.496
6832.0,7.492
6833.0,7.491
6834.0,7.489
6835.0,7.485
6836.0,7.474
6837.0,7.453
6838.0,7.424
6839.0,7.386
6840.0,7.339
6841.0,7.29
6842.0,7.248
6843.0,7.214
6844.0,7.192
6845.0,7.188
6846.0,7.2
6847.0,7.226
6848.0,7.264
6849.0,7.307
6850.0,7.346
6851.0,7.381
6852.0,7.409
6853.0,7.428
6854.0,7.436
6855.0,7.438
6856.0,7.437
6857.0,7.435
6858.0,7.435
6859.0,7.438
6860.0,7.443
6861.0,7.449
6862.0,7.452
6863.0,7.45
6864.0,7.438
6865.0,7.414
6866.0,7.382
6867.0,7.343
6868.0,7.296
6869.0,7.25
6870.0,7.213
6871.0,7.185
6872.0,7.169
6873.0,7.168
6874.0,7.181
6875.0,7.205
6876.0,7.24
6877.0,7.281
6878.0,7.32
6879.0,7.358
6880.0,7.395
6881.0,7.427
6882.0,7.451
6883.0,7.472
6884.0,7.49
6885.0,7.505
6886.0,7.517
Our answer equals 1.04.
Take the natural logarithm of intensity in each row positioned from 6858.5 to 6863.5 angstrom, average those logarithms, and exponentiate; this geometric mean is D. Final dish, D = 7.45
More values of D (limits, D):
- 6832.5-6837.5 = 7.48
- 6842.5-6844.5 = 7.20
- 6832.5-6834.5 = 7.49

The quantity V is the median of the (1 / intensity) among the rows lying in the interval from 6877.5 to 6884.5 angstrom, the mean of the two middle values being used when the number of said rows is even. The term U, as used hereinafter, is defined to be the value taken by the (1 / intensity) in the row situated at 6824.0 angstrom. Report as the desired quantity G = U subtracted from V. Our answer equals 0.0020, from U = 0.133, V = 0.135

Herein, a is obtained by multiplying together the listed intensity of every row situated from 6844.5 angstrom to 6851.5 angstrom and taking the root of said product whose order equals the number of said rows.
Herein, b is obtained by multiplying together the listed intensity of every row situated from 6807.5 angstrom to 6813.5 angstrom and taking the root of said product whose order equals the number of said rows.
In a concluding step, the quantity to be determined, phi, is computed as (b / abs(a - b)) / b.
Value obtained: 19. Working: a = 7.27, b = 7.22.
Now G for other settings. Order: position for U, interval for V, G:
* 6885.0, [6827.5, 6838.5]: 0.0002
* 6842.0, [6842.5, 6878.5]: -0.0016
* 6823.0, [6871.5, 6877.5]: 0.0061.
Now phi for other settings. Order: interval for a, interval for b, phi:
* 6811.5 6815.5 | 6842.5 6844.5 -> 18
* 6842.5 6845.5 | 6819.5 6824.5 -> 3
